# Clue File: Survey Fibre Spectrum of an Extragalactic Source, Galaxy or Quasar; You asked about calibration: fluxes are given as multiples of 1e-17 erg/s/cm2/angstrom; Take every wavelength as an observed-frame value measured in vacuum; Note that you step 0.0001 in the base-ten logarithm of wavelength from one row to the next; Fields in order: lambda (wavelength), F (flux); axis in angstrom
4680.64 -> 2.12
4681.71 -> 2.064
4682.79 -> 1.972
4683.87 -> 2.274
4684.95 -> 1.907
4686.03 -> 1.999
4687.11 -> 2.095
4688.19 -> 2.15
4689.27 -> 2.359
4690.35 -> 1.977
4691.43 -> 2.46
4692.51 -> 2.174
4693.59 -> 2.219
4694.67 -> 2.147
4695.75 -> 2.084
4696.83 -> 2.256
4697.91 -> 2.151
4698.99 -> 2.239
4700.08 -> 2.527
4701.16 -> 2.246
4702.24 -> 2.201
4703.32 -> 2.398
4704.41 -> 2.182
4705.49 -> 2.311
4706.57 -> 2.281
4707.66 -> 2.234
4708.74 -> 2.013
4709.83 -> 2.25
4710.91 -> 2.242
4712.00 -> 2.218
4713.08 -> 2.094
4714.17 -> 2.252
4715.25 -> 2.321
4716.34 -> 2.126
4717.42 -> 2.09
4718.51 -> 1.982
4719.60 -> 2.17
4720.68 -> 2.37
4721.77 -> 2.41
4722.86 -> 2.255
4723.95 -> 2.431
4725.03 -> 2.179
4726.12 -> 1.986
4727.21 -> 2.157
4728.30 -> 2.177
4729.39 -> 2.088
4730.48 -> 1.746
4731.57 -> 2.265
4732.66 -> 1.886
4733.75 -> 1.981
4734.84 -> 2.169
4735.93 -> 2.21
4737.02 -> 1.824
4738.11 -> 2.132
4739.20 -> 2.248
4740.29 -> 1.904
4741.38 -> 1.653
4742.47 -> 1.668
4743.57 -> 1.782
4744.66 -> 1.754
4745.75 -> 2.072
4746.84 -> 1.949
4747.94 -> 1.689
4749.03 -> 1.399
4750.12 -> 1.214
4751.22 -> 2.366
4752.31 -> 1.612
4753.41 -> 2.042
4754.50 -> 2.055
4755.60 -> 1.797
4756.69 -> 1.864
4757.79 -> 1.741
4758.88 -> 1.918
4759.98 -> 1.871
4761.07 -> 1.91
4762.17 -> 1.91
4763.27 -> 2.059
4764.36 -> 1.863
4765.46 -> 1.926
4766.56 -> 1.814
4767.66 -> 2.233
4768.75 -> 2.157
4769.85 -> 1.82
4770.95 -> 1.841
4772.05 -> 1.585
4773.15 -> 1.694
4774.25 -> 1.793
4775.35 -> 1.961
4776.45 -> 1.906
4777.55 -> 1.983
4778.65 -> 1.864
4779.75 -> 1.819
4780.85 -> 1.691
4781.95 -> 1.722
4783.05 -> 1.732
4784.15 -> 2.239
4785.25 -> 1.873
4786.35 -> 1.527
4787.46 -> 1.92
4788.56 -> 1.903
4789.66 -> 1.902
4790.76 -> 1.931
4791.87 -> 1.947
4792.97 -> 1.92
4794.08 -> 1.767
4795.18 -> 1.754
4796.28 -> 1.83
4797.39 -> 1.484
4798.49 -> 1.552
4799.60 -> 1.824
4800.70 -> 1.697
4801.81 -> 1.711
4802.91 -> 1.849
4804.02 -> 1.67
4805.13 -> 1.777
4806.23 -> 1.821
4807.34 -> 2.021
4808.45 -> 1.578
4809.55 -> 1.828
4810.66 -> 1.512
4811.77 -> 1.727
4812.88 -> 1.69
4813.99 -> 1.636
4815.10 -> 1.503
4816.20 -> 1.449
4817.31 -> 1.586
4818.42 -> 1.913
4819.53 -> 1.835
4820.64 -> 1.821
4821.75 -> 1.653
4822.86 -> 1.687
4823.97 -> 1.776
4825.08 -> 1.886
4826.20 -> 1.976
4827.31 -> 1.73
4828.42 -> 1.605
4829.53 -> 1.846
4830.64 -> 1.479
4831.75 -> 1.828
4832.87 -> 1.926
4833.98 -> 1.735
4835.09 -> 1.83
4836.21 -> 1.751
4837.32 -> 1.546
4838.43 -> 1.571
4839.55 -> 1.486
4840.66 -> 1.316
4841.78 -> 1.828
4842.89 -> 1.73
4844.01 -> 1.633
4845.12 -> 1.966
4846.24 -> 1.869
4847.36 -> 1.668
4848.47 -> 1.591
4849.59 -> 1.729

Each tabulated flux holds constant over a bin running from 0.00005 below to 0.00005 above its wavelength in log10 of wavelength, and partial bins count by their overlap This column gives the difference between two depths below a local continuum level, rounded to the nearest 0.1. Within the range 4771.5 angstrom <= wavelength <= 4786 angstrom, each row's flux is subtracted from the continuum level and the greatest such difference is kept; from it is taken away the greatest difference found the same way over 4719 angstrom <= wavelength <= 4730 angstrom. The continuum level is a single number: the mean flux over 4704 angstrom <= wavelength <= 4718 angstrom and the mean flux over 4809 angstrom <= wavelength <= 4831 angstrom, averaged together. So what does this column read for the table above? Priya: 0.4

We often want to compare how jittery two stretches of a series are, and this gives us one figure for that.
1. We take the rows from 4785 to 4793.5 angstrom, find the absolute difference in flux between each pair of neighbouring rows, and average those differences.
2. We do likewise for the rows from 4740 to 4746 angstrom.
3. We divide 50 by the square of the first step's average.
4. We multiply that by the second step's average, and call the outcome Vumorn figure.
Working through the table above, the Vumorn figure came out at 518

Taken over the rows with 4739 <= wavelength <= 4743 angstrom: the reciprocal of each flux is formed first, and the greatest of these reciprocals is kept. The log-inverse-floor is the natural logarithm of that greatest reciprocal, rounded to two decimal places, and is -0.50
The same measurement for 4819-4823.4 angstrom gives -0.50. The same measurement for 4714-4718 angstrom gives -0.74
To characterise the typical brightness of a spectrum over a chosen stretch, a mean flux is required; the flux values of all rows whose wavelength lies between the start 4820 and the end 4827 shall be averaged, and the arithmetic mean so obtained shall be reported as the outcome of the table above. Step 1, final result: 1.80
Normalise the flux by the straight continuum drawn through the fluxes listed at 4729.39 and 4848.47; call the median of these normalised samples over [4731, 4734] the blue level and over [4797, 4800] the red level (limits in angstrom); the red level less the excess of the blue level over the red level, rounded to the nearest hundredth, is 0.77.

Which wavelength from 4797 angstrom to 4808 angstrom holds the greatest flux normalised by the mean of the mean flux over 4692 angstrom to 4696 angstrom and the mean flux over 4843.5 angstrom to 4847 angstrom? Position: 4807.34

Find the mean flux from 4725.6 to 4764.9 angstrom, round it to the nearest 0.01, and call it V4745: 1.92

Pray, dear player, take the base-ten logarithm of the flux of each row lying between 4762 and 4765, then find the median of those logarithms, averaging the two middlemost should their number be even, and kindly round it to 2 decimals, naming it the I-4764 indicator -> 0.28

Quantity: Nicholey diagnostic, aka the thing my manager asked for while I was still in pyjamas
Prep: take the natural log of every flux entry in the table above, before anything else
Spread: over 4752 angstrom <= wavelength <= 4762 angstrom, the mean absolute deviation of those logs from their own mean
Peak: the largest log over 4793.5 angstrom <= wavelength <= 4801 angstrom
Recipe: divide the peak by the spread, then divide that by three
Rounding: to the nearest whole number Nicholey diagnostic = 4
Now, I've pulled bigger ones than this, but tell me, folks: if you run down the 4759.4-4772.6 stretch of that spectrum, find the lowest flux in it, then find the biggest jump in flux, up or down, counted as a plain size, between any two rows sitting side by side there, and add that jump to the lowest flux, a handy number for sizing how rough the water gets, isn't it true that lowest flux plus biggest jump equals 2.00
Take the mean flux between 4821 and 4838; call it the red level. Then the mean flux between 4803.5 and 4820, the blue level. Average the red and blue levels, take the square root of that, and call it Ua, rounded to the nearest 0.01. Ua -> 1.31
